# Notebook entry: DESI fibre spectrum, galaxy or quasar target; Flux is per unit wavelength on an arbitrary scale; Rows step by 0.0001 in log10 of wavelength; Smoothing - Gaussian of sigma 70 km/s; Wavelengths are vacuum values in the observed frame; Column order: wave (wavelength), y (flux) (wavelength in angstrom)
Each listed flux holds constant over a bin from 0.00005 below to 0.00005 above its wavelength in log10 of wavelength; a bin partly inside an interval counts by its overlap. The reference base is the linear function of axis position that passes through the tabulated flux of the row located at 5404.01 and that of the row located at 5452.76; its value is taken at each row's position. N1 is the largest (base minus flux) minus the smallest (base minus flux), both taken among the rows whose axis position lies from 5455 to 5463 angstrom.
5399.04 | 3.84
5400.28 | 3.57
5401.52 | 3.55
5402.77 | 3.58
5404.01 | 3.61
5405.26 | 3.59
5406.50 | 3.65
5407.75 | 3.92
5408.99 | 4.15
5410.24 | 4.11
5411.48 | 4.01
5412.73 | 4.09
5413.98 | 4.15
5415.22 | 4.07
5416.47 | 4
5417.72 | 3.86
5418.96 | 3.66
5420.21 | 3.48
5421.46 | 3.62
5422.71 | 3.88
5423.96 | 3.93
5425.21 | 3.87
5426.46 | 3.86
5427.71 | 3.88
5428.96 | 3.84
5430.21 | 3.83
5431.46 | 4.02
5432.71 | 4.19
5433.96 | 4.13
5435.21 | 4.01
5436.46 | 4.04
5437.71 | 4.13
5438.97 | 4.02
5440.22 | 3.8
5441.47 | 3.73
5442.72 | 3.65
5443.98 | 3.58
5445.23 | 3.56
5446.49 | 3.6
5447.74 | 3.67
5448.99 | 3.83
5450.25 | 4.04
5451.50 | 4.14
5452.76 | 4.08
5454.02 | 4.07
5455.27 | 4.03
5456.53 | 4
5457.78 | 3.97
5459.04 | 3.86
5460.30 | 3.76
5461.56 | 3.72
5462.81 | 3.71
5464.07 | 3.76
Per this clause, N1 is 0.39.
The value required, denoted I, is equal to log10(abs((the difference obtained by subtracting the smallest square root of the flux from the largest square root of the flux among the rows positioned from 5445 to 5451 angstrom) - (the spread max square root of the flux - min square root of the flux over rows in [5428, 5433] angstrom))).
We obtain -1.48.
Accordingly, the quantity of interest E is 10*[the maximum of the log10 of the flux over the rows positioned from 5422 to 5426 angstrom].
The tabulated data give 5.94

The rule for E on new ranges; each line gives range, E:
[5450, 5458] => 6.17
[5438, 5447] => 6.04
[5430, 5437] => 6.22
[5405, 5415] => 6.18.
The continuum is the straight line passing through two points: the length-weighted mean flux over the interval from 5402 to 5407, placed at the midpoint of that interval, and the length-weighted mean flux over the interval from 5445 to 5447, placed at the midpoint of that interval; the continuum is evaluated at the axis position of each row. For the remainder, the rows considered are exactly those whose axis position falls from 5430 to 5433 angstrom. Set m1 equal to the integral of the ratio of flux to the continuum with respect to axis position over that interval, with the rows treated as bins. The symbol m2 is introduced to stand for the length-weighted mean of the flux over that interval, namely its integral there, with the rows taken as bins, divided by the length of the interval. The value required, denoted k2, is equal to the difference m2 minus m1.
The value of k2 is 0.7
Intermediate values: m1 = 3.4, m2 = 4.02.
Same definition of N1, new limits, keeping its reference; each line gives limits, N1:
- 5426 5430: 0.05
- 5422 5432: 0.18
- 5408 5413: 0.16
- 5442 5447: 0.11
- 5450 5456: 0.15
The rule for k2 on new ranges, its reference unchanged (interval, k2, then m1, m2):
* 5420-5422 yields 1.6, 2.0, 3.56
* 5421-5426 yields -1.5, 5.3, 3.83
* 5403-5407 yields -0.4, 4.0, 3.62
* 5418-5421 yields 0.6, 3.0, 3.61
